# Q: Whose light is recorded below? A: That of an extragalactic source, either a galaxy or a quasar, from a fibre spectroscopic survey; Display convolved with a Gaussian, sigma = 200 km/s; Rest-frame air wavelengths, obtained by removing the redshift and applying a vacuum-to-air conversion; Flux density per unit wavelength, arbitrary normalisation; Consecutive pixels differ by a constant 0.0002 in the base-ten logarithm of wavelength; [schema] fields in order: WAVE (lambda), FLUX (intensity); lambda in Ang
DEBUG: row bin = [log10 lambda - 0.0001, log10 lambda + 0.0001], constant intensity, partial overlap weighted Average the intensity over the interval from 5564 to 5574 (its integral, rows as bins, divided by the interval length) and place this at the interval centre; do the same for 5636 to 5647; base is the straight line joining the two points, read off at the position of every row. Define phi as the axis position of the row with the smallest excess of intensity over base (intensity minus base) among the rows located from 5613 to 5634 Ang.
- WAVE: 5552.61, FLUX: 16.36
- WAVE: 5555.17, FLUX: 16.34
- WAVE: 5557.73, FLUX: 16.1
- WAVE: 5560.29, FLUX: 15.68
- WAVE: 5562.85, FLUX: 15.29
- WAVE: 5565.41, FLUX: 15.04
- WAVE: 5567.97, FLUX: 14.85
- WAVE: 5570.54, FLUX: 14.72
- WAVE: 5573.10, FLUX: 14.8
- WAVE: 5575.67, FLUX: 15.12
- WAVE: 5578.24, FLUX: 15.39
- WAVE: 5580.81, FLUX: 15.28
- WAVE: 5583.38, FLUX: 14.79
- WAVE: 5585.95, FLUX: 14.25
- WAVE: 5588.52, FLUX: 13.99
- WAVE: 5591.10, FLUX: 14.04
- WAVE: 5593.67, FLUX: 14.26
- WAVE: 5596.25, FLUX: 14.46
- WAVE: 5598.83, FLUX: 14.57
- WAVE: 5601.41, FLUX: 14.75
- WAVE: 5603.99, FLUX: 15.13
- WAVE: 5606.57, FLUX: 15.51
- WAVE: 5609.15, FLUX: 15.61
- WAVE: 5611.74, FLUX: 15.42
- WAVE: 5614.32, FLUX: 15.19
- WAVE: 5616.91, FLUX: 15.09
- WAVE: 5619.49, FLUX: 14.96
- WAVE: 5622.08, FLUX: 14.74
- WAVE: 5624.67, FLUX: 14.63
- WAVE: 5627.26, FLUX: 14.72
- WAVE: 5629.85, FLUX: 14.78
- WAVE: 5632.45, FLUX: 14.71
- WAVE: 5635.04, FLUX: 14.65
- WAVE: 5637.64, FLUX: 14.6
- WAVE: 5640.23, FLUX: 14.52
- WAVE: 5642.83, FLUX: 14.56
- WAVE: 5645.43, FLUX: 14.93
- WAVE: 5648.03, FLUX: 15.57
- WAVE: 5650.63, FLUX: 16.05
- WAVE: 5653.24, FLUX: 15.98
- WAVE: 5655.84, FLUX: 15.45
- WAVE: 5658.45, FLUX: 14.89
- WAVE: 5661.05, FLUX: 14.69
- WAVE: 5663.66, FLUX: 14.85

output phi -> 5624.67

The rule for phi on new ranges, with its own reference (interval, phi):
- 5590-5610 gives 5591.10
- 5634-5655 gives 5640.23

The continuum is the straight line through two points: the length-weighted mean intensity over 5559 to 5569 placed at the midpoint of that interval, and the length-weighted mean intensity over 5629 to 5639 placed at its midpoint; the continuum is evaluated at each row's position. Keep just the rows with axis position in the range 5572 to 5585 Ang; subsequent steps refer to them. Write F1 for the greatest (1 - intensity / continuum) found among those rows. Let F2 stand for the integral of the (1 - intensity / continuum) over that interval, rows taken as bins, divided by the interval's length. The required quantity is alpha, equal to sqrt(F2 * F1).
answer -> 0.010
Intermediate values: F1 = 0.024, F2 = 0.00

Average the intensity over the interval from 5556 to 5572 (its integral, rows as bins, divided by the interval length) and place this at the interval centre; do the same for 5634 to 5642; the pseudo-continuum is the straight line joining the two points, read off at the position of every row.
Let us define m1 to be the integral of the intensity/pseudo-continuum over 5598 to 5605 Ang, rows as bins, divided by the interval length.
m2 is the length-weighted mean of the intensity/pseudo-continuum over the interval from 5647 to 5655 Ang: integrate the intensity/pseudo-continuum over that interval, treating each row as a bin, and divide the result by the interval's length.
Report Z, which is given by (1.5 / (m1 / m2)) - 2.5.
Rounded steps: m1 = 0.99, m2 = 1.10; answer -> -0.84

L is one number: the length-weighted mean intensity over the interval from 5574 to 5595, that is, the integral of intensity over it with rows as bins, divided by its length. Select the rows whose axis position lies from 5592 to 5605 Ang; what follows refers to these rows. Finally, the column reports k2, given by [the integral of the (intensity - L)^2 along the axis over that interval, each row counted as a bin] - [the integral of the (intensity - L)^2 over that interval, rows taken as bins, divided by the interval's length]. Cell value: 1.1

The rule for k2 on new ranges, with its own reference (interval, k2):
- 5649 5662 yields 11.1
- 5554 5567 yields 15.5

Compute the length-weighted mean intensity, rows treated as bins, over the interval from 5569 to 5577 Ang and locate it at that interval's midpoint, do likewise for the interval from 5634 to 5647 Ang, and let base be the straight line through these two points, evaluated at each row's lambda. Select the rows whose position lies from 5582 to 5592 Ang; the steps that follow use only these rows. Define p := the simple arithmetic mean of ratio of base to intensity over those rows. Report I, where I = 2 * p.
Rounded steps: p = 1.04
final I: 2.08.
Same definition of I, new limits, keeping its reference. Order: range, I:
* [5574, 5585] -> 1.96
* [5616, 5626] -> 1.98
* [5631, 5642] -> 2.01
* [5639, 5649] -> 1.97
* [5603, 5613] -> 1.92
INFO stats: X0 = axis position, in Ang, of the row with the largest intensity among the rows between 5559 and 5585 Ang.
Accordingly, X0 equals 5560.29 Ang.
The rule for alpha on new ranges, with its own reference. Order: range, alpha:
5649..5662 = 0.032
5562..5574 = 0.023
